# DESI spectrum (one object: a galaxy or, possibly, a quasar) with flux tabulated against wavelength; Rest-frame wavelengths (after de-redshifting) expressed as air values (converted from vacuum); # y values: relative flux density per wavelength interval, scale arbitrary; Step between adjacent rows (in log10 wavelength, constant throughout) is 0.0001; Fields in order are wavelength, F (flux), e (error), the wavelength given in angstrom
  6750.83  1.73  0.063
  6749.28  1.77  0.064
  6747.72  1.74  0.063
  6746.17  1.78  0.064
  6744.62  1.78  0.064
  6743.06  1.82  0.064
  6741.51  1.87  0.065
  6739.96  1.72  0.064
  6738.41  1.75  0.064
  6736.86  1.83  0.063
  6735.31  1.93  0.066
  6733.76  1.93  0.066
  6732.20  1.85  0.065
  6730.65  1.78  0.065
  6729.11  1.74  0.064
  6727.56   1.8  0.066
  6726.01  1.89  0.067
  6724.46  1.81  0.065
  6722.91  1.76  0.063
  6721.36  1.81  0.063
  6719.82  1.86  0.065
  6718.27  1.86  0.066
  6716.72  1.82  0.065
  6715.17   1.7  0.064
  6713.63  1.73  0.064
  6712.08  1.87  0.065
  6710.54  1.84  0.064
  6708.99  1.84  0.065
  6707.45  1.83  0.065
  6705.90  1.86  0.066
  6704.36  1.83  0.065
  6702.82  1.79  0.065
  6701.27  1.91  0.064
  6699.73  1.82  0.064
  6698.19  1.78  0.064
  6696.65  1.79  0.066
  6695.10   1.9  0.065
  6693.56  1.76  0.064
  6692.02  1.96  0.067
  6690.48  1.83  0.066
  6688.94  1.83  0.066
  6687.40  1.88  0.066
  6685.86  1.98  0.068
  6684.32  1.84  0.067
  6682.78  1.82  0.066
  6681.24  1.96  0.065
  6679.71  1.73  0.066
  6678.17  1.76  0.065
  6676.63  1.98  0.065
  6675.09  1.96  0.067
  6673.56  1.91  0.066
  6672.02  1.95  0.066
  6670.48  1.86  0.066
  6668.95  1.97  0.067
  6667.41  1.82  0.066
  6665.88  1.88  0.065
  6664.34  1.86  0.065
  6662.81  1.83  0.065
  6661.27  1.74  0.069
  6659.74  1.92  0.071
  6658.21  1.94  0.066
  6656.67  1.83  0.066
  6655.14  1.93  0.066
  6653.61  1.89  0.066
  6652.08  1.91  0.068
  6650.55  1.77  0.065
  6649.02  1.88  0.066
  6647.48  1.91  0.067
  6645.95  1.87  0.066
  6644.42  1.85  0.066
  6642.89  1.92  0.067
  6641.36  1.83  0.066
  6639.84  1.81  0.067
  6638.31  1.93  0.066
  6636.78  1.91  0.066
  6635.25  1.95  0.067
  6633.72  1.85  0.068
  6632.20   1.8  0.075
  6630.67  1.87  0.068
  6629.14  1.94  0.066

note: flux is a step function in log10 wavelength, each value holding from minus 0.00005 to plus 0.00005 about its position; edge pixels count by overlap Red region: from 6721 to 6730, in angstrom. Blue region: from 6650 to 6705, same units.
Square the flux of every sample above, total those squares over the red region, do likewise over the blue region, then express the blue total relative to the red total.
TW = 6.43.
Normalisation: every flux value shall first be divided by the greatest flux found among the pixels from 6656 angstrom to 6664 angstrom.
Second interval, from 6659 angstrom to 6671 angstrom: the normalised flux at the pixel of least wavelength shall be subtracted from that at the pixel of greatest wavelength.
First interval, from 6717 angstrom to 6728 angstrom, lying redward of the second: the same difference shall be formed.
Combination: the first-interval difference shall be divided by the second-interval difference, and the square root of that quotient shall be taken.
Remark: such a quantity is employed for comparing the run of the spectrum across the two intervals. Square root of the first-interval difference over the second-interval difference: 1.0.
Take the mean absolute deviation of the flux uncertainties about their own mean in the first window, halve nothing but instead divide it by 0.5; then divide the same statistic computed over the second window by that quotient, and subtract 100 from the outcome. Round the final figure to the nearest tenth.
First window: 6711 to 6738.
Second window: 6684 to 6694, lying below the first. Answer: -99.5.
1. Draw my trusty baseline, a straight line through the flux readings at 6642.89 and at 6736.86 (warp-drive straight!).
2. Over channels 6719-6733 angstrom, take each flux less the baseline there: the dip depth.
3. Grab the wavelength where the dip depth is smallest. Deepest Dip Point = 6729.11 angstrom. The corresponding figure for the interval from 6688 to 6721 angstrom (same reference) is 6715.17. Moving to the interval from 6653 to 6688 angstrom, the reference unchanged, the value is 6661.27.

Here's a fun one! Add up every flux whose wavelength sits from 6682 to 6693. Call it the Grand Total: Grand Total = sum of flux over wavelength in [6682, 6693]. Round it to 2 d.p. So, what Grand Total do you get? 13.14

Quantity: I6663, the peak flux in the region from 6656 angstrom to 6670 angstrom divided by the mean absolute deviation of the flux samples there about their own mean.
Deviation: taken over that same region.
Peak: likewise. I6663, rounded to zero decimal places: 36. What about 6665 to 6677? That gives 41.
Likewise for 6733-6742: 27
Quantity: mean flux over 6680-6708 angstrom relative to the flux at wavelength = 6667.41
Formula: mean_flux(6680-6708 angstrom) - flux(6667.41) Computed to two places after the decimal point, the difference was 0.03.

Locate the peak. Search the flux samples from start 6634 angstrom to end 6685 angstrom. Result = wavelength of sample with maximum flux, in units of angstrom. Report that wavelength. 6676.63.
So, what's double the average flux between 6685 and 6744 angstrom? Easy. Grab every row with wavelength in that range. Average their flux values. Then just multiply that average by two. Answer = 3.66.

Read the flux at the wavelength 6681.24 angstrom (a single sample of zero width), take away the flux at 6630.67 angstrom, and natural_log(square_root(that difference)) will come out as -1.20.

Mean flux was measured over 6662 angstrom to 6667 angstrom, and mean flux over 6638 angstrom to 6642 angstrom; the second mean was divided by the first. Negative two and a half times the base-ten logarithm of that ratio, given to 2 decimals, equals 0.00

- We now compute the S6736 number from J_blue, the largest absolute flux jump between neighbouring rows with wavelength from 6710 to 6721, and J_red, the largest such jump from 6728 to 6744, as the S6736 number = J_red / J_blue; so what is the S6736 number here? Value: 1.1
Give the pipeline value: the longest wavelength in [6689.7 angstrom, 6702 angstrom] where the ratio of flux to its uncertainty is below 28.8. 6699.73 angstrom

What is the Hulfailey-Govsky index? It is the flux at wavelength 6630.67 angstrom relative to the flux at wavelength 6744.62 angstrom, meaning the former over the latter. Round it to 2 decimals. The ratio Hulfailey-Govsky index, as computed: 1.05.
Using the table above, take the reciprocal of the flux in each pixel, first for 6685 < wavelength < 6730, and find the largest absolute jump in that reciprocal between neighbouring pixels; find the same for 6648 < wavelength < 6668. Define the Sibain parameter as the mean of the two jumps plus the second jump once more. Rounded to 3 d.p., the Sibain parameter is 0.110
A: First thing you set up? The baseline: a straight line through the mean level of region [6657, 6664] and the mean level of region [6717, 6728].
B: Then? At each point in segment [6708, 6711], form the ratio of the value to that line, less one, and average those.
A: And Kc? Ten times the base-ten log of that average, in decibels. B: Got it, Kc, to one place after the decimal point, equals -24.5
